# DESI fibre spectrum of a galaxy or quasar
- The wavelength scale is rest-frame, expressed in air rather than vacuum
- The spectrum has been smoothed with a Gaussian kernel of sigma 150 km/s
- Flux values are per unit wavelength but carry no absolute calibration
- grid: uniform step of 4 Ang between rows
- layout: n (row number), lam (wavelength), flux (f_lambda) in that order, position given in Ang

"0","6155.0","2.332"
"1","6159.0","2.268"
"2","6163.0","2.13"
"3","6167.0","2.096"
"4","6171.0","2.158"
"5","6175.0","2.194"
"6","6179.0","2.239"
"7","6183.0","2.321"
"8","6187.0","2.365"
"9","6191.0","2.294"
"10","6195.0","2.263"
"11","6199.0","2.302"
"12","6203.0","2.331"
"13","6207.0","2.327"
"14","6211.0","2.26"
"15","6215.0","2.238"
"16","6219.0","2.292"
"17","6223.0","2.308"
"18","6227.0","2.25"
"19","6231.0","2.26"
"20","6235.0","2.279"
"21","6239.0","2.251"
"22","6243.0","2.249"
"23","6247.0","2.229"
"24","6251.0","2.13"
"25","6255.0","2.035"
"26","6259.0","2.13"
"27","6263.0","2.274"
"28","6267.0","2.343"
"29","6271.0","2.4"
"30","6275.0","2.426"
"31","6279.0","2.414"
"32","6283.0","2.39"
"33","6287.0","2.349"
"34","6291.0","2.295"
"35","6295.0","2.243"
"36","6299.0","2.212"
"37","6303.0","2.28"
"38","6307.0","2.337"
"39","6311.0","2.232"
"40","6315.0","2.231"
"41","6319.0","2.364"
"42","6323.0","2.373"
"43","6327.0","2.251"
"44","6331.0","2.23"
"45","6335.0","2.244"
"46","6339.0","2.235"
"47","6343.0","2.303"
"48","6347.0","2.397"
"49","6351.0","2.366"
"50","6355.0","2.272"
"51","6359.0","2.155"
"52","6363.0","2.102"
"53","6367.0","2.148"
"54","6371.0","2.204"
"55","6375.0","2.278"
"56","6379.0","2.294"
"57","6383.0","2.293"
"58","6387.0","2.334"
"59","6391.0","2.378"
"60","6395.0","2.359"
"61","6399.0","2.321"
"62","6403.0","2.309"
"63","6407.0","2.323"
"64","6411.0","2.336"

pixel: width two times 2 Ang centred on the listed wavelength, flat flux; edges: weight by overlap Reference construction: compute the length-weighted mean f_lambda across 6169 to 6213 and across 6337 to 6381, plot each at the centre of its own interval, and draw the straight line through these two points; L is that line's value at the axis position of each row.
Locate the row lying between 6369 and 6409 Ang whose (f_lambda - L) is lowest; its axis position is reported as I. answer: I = 6371.0 Ang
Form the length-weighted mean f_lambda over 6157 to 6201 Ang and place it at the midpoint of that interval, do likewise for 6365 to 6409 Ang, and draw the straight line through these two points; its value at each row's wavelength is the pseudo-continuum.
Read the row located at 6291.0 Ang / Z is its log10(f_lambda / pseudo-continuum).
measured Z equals 0.005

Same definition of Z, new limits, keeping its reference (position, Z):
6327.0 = -0.005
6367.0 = -0.028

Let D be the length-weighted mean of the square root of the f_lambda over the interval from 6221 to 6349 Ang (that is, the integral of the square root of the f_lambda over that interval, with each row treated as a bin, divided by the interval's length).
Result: 1.51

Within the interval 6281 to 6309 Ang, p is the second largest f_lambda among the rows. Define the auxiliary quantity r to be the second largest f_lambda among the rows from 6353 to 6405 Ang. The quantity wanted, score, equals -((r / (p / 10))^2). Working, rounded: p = 2.349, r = 2.359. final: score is -101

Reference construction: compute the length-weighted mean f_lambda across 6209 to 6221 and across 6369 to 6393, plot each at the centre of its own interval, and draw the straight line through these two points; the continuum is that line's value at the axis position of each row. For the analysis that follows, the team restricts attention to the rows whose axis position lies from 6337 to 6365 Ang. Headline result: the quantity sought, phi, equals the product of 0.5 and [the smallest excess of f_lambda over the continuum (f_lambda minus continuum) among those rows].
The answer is -0.10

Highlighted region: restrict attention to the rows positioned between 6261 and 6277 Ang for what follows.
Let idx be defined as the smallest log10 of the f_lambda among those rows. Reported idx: 0.357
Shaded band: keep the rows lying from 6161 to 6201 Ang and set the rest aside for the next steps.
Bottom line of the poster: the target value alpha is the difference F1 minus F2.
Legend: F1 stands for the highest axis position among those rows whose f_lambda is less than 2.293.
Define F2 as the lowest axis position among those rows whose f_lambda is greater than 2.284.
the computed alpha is 12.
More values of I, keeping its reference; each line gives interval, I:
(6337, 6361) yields 6359.0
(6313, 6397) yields 6363.0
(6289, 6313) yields 6299.0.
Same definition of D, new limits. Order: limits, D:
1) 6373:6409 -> 1.52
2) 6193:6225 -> 1.51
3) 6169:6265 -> 1.50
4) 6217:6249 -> 1.50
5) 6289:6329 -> 1.51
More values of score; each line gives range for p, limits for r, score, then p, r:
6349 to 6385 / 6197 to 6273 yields -104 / 2.294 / 2.343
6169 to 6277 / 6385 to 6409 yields -97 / 2.4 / 2.359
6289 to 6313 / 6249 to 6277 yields -109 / 2.295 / 2.4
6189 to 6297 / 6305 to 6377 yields -97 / 2.414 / 2.373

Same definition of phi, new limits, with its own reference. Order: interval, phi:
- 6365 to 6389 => -0.07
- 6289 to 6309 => -0.03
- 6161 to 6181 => -0.08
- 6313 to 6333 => -0.03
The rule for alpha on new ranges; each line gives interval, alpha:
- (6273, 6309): 28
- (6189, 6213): 20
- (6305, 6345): 32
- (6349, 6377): 24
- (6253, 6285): -4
